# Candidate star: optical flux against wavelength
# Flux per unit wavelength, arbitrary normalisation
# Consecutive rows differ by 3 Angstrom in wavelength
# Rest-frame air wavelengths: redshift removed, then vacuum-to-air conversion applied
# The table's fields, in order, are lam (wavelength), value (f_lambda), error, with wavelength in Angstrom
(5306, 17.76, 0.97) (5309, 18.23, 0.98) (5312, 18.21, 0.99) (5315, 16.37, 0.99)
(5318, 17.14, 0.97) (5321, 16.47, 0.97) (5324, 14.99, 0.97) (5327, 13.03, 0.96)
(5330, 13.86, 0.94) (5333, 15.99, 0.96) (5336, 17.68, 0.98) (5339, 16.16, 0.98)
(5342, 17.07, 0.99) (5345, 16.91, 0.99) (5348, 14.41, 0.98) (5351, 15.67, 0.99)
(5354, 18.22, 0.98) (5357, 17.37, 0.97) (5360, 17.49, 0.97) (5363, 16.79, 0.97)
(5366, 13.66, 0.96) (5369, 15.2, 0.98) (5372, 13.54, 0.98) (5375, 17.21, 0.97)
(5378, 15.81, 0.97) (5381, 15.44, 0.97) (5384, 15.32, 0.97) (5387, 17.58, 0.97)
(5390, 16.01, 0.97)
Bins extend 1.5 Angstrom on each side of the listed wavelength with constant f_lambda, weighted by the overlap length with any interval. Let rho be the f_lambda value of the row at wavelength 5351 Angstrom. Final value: 15.67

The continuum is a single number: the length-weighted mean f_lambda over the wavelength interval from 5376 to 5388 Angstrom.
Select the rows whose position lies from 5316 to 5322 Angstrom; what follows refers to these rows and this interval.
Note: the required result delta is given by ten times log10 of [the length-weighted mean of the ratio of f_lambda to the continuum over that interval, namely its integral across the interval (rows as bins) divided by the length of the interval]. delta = 0.21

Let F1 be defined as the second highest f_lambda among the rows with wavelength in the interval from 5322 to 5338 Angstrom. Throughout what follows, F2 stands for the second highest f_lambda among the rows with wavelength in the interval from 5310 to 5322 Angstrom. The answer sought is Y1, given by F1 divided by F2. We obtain 0.93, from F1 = 15.99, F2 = 17.14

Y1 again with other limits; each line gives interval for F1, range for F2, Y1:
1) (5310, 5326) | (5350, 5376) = 0.98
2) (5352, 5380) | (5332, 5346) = 1.02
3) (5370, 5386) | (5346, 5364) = 0.90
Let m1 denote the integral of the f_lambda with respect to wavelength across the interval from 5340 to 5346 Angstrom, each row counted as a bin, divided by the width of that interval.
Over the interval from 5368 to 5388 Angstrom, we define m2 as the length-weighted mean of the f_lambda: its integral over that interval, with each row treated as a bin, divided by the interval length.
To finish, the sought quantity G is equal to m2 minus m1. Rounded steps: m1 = 16.9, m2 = 15.70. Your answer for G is -1.2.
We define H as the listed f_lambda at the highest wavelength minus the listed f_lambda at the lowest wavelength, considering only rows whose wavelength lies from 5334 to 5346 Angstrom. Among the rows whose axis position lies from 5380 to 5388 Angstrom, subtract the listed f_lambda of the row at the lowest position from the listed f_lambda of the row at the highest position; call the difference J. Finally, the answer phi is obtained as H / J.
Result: -0.4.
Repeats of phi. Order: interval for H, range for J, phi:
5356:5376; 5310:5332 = 0.0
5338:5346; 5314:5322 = 7.5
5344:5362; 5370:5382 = 0.3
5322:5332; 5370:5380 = -0.5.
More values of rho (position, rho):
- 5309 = 18.23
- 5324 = 14.99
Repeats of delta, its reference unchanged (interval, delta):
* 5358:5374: -0.16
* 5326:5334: -0.50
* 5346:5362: 0.17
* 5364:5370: -0.41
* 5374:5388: 0.05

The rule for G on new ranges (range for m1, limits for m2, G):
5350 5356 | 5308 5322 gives 0.2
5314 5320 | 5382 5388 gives -0.5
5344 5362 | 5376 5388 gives -0.7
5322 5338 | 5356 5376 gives 0.6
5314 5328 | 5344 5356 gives 0.7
